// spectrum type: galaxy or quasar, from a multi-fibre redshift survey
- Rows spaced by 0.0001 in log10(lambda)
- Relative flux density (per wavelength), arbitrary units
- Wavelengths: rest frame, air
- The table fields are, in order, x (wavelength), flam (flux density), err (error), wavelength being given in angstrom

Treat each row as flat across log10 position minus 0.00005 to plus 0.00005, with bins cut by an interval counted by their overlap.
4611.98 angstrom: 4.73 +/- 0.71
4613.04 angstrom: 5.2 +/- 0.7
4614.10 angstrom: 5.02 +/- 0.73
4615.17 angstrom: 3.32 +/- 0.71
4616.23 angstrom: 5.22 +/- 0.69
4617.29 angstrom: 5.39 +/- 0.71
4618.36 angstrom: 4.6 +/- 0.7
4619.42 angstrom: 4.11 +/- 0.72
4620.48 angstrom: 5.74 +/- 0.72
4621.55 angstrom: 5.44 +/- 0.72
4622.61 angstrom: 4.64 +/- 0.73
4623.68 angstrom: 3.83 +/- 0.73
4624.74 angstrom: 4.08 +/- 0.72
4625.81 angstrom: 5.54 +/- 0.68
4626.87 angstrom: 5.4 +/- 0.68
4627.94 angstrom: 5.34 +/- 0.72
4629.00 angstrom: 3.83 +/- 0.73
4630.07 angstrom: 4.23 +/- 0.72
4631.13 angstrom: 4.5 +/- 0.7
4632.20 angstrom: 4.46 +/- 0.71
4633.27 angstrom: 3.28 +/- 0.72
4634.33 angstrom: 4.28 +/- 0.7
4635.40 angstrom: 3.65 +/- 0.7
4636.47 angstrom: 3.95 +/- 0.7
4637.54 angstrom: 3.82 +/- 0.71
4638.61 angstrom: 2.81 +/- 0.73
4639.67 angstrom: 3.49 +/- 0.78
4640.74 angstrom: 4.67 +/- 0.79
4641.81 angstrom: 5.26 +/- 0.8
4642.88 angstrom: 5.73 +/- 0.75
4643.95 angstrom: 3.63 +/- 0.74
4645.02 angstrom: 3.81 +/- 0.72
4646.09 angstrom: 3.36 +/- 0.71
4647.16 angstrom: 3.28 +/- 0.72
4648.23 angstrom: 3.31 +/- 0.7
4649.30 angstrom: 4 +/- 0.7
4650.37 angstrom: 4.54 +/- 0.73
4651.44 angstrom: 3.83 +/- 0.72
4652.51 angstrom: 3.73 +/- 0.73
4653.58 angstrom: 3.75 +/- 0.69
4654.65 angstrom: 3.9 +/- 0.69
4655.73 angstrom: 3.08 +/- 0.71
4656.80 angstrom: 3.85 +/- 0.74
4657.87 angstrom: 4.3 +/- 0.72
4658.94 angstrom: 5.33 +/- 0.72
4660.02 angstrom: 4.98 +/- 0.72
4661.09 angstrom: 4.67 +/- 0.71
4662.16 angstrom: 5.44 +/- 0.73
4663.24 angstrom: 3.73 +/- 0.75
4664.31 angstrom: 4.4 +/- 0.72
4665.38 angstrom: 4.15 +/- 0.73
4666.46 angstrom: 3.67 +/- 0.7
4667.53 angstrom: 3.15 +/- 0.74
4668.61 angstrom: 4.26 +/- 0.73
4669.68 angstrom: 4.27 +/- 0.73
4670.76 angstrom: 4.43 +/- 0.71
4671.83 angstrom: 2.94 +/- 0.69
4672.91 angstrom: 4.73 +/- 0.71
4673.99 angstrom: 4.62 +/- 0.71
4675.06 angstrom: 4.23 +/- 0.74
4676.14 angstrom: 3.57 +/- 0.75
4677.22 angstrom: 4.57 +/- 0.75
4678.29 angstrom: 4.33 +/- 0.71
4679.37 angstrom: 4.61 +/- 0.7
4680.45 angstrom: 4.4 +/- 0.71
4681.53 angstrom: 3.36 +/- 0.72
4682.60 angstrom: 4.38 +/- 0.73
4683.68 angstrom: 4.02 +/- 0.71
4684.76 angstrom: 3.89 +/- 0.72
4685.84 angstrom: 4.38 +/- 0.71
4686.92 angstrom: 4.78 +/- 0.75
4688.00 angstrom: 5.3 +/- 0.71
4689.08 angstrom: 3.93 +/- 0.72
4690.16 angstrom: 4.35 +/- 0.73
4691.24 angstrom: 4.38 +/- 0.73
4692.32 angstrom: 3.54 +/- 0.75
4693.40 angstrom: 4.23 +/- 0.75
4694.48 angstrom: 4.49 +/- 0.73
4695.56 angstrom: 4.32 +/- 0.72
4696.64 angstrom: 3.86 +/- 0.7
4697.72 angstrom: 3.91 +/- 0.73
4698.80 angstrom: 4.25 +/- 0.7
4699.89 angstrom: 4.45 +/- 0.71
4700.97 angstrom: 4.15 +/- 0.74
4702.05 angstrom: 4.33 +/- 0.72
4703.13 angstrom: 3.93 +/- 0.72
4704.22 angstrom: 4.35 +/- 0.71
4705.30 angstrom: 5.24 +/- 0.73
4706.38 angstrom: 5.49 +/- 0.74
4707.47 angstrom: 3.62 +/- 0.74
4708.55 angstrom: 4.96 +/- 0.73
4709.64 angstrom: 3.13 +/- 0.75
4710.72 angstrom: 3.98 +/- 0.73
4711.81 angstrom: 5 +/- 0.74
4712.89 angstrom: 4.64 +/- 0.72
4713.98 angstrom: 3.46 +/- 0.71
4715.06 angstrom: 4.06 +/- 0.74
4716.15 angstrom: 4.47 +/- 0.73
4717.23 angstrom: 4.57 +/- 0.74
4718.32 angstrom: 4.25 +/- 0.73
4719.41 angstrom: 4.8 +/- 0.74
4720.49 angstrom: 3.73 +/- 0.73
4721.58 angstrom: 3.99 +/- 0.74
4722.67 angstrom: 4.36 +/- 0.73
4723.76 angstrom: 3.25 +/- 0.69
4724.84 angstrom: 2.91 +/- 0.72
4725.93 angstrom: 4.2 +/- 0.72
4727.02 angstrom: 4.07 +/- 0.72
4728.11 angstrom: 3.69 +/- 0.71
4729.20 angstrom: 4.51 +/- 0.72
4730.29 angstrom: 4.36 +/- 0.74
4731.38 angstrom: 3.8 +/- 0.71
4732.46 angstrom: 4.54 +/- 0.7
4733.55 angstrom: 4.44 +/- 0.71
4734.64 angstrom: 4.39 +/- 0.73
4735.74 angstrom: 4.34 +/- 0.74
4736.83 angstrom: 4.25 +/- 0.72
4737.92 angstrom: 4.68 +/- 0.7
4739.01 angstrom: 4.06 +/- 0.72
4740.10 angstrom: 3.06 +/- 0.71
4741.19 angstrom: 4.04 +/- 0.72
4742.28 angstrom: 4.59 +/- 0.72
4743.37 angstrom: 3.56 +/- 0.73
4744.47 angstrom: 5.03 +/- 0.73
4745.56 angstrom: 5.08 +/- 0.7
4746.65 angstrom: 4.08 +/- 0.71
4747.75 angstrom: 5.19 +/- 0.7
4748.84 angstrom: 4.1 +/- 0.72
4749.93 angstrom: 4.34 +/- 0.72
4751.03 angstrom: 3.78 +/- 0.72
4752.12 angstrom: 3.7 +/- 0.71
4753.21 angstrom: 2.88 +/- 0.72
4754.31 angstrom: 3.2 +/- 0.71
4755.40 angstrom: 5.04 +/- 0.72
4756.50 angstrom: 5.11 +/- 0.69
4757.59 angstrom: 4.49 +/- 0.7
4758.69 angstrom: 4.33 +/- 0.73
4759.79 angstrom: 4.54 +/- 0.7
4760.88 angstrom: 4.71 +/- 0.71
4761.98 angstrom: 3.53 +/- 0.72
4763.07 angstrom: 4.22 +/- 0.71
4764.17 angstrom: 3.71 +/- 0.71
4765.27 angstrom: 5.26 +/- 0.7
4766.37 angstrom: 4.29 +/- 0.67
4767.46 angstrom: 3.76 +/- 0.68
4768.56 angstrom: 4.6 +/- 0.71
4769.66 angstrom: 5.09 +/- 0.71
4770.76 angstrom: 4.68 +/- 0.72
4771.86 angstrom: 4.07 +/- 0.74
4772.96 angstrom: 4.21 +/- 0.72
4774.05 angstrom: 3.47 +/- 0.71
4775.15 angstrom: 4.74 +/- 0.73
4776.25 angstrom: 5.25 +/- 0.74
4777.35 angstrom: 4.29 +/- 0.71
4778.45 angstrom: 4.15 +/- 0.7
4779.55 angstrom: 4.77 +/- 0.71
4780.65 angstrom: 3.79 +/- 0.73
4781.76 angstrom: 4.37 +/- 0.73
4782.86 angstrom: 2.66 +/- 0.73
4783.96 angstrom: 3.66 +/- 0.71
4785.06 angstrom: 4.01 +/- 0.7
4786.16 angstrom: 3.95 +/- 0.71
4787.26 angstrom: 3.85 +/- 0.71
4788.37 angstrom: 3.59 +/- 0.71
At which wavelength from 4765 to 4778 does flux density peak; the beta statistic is 4765.27 angstrom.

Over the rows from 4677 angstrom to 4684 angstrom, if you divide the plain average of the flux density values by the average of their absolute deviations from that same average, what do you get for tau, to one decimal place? 13.5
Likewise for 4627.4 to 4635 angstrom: 10.1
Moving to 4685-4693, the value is 11.6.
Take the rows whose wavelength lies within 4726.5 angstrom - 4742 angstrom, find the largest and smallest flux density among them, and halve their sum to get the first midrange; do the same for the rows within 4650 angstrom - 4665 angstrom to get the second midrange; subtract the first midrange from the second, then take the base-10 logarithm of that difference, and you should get -0.41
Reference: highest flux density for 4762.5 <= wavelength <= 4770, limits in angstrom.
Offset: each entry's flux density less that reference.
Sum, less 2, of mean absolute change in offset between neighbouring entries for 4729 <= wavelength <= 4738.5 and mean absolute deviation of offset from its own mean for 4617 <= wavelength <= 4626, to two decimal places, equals -1.10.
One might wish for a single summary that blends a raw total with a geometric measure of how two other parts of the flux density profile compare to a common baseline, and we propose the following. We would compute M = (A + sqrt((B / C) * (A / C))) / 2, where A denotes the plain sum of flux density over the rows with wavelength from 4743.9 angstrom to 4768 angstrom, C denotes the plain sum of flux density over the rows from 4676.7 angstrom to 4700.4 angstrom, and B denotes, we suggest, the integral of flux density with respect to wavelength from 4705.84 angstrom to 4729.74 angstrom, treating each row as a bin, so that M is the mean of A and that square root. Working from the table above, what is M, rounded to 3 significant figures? 47.7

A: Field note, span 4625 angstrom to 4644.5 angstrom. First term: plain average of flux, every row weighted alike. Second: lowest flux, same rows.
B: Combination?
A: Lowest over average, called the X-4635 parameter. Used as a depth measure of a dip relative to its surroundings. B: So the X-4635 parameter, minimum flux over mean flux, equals 0.650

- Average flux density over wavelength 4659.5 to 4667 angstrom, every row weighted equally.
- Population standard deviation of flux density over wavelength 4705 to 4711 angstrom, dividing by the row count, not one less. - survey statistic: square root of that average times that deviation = 1.97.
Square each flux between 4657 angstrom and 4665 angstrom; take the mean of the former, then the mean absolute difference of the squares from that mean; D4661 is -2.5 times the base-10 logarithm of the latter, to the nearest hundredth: -1.64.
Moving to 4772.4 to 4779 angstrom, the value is -1.46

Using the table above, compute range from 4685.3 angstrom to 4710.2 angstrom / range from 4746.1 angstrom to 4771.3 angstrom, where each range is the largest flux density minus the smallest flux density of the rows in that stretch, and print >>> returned 1.0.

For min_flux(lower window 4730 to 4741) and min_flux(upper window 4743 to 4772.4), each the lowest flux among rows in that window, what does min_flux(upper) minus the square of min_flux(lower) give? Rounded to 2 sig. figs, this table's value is -6.5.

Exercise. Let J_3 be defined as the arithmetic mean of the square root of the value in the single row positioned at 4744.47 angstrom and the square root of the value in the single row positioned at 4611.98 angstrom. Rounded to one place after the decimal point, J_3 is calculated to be 2.2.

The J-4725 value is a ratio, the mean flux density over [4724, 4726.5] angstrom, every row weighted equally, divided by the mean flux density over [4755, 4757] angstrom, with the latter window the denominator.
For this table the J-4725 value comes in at 0.70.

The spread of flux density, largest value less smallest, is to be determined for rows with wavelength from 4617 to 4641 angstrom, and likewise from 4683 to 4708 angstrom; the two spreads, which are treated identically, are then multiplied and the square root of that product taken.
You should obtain 2.39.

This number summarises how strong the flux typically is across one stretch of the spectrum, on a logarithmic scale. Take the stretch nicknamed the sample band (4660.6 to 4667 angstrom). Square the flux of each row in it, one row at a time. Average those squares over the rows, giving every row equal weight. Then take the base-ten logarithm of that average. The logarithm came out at 1.284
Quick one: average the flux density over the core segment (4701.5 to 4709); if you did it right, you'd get 4.56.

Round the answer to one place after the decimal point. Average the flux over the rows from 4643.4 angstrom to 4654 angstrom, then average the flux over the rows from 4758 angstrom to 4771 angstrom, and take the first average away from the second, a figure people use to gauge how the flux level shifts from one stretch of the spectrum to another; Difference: 0.7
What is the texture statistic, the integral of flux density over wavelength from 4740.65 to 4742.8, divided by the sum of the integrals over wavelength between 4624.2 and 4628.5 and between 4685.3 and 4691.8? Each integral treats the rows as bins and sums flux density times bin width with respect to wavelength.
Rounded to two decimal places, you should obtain 0.18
